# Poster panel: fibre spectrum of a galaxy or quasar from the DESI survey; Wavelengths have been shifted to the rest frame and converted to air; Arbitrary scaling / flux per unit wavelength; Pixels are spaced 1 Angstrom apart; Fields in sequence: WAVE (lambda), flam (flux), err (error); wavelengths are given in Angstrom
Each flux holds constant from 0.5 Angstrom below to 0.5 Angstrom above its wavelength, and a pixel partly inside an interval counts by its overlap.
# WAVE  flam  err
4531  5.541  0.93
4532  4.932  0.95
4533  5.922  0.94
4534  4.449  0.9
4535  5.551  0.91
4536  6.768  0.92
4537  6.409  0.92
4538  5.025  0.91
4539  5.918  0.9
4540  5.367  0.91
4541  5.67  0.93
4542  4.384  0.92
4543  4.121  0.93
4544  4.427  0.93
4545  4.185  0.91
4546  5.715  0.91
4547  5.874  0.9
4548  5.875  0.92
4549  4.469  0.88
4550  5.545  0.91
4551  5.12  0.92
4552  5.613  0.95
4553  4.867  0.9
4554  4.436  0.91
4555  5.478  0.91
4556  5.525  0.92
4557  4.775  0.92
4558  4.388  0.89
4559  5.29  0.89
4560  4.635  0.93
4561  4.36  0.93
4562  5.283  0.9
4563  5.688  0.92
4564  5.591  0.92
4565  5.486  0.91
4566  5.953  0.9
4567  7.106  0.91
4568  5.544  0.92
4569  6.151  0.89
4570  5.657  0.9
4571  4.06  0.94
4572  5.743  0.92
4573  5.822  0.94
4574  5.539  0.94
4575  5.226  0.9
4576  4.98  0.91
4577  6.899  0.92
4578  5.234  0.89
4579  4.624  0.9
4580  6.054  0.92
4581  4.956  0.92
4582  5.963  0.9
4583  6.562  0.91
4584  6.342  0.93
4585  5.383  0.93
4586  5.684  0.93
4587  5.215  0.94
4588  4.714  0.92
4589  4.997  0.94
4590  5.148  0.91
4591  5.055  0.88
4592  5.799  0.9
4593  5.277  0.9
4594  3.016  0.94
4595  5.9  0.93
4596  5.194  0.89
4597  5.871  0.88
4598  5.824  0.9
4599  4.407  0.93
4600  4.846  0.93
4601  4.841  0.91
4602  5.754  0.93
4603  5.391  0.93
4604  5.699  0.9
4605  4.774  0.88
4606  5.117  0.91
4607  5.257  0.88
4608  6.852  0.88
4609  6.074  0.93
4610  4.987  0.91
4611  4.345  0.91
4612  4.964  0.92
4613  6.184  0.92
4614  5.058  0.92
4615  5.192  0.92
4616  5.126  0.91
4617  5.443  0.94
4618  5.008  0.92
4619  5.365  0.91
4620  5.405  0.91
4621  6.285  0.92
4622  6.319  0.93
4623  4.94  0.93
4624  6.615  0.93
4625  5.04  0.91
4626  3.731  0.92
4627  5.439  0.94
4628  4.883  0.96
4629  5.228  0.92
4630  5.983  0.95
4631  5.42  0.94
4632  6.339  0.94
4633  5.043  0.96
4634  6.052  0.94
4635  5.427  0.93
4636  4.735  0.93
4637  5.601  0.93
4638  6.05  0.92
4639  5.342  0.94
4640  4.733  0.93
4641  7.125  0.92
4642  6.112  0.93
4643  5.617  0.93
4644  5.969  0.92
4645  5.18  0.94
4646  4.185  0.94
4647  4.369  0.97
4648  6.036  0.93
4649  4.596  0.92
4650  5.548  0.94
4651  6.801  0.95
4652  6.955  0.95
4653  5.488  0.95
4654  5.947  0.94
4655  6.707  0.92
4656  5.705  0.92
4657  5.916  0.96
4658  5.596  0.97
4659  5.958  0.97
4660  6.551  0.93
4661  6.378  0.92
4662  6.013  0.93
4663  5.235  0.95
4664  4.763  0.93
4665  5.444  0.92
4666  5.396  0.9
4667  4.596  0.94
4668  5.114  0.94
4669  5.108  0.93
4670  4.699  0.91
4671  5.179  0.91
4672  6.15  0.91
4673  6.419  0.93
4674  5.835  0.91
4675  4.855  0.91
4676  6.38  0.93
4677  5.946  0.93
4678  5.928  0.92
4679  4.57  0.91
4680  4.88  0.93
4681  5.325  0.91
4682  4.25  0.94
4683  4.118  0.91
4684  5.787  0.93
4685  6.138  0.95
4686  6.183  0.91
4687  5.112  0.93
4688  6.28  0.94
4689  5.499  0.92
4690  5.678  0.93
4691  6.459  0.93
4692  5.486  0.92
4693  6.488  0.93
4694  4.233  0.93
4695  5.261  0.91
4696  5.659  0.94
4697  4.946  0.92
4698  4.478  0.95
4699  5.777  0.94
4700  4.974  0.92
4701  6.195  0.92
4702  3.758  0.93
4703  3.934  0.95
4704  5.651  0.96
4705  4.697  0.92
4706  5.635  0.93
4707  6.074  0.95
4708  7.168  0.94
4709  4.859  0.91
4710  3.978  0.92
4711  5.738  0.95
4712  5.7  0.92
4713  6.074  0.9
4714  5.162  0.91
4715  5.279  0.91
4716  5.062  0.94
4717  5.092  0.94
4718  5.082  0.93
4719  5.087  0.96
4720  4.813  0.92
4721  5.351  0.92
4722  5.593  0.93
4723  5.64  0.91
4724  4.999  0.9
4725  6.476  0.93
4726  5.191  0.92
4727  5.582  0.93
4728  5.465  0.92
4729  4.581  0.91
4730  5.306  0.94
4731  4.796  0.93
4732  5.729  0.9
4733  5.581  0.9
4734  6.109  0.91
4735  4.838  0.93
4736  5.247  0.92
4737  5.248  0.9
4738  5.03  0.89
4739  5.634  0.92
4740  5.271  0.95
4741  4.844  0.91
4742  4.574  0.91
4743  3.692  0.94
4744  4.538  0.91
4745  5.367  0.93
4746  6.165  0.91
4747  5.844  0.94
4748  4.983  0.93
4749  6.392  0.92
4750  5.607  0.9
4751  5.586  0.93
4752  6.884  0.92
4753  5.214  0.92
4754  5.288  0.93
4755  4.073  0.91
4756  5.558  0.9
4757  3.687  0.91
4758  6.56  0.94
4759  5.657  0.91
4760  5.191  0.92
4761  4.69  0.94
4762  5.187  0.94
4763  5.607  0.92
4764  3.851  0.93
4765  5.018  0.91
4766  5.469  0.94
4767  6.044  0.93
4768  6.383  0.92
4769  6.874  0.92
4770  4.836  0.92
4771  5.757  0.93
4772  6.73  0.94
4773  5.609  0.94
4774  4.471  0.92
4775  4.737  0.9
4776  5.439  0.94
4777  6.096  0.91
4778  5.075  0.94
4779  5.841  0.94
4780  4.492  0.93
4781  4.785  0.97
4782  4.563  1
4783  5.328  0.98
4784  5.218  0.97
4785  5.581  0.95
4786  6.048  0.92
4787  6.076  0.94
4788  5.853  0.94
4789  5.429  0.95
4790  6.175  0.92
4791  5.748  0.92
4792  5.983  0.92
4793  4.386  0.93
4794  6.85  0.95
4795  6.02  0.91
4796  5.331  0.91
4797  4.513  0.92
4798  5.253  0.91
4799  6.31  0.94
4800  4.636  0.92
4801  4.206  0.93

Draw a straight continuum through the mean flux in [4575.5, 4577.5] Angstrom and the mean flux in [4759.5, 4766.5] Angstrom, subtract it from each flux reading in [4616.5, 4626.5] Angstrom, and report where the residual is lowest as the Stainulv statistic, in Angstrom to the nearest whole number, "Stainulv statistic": 4626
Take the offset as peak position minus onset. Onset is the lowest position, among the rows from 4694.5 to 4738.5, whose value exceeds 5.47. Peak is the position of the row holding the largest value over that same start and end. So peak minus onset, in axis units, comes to 12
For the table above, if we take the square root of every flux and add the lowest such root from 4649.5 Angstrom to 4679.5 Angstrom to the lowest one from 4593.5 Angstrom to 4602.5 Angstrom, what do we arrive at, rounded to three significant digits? 3.87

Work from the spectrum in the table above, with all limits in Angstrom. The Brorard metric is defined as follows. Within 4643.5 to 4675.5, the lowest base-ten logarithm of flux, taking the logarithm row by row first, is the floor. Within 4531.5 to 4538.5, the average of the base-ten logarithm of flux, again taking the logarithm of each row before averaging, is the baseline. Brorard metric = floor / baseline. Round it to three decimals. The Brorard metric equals 0.837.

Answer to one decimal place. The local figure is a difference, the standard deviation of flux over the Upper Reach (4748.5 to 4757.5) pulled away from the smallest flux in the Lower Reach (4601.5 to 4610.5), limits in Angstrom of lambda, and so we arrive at 3.8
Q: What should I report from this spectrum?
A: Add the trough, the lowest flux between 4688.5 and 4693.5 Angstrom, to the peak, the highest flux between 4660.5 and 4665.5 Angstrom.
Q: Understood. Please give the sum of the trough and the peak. 11.9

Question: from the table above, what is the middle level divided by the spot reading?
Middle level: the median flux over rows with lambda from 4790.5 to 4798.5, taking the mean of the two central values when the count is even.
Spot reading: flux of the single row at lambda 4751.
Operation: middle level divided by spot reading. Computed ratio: 0.99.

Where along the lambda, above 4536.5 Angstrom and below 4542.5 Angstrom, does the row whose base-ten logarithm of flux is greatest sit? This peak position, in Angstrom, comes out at 4537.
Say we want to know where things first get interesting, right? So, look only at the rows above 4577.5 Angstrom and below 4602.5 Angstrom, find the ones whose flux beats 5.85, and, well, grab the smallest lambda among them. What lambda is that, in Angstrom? 4580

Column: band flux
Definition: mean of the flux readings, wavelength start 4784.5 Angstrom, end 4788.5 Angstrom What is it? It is 5.9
